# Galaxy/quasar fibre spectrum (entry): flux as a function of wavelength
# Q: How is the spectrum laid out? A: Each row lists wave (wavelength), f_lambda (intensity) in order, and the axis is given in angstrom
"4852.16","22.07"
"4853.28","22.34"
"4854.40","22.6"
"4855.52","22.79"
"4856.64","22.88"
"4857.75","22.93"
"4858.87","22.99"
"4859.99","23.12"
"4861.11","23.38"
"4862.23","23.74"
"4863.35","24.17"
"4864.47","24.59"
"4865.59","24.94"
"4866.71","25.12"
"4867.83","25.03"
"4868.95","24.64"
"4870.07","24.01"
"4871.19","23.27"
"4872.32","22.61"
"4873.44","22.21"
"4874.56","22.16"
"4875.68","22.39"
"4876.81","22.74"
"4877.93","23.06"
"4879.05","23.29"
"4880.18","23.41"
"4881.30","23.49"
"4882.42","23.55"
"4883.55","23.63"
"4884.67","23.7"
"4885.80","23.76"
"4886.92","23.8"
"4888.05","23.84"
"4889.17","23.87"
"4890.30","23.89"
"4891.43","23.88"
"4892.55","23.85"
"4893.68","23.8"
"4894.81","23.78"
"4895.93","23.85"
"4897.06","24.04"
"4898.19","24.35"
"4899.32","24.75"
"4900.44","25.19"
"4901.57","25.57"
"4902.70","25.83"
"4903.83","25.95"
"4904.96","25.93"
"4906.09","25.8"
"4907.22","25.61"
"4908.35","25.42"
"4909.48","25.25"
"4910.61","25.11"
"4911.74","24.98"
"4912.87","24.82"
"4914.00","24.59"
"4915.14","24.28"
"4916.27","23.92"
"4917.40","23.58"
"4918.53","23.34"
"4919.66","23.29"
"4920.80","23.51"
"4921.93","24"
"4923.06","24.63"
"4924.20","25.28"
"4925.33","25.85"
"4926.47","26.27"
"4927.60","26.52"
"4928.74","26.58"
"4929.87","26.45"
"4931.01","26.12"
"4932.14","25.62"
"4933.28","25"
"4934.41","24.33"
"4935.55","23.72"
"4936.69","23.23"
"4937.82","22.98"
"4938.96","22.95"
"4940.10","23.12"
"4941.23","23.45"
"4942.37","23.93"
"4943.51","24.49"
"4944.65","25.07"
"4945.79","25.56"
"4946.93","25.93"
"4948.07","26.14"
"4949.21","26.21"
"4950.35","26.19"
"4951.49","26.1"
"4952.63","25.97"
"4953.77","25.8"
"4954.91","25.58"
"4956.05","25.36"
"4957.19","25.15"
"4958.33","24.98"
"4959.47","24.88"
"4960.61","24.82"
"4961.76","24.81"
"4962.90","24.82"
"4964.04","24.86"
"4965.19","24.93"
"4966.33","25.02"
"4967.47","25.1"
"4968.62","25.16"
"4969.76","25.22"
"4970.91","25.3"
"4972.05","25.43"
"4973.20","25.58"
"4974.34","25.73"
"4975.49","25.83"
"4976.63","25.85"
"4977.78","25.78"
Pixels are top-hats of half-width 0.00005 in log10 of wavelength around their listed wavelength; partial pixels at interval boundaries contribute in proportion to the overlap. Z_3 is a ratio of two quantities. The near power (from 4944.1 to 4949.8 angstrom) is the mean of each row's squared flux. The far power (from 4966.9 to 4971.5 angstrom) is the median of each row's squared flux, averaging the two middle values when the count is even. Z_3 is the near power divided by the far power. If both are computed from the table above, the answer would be 1.05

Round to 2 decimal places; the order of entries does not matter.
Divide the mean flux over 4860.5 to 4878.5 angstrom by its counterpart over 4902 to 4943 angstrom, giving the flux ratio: 0.95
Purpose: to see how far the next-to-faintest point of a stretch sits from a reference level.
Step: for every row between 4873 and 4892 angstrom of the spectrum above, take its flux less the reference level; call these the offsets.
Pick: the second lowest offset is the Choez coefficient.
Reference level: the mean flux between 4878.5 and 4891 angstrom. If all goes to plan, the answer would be -1.4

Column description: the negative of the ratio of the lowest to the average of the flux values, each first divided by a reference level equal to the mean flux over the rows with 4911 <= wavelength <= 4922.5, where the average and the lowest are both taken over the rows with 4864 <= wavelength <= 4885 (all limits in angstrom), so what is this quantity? -0.940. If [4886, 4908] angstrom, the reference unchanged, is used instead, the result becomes -0.966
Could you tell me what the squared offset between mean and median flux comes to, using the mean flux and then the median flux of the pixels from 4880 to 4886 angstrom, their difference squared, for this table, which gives 0.000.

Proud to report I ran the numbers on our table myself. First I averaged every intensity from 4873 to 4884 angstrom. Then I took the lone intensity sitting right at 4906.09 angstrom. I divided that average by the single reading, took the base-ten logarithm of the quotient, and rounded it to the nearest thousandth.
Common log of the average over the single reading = -0.050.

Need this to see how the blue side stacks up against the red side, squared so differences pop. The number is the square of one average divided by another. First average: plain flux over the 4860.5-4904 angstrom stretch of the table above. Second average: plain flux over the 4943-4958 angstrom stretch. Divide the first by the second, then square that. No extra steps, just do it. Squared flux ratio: 0.87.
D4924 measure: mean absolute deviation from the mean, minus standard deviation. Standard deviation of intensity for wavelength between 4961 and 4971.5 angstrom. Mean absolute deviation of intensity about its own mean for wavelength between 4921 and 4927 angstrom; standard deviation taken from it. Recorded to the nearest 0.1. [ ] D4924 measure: 0.5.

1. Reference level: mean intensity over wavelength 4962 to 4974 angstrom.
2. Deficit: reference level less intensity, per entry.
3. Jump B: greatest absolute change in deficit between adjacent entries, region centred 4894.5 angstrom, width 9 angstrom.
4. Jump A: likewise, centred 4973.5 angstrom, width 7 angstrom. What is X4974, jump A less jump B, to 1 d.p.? -0.2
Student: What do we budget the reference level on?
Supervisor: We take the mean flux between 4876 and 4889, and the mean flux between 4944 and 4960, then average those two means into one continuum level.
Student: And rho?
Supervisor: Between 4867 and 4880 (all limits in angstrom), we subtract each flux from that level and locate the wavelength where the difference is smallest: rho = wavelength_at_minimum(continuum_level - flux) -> 4867.83 angstrom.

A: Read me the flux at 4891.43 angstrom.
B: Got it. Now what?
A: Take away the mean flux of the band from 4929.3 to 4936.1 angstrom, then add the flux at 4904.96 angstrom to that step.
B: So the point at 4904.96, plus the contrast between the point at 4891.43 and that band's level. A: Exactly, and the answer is 24.6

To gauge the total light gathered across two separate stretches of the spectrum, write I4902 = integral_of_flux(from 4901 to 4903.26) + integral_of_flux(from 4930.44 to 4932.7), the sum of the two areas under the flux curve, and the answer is 117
